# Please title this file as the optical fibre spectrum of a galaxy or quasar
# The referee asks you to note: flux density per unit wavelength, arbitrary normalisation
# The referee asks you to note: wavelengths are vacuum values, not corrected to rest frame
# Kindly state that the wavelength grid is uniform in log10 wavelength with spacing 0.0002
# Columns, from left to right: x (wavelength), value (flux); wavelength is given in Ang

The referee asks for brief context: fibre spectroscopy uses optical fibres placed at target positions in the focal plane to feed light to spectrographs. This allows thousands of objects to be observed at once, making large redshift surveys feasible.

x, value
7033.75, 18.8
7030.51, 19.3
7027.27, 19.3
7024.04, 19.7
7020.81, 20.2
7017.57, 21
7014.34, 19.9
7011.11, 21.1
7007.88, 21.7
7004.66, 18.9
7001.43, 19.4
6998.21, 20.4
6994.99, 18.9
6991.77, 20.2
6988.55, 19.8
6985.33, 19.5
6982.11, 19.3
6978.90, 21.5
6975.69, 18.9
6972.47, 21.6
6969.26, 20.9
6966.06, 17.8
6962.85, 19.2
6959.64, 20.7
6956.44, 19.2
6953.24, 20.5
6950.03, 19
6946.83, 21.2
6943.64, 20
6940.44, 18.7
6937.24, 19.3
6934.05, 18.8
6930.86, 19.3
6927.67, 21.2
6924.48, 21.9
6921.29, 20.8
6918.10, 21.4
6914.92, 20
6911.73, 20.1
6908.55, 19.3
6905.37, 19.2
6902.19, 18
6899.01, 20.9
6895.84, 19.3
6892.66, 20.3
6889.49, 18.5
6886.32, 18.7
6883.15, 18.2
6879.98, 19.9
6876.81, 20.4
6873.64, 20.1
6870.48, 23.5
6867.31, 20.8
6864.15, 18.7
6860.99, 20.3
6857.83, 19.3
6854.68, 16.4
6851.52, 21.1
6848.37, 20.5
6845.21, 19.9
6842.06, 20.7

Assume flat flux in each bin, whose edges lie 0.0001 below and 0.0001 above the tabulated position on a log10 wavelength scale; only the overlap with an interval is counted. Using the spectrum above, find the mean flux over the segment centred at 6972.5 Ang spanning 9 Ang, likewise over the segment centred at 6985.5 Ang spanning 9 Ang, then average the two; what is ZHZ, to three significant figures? 20.0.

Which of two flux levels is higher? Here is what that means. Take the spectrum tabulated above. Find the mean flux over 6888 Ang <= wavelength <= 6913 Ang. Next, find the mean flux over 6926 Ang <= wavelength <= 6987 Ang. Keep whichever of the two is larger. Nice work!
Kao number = 19.8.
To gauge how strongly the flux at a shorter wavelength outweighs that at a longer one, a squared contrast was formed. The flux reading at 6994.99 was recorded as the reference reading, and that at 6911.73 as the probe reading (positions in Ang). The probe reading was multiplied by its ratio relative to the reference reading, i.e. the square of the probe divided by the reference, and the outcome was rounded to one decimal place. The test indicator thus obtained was 21.4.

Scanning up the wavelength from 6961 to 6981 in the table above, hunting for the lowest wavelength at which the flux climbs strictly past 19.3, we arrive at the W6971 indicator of 6969.26 Ang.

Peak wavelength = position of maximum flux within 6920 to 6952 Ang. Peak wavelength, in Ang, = 6924.48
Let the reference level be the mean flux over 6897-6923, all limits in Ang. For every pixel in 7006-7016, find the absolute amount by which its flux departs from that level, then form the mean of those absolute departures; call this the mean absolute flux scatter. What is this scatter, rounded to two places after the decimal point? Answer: 0.98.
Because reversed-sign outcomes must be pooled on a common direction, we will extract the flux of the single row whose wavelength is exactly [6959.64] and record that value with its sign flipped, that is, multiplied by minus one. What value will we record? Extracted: -20.7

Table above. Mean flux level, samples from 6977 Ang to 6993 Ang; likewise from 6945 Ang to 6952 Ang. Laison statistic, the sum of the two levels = 40.2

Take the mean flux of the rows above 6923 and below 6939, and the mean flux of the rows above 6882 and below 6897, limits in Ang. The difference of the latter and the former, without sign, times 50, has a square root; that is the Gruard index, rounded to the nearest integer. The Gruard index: 7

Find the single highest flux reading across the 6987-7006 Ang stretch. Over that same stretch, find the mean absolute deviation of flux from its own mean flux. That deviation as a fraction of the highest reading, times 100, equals 2.6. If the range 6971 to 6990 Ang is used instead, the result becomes 4.5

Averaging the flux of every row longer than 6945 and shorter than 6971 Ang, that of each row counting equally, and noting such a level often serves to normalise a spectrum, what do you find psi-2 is 19.8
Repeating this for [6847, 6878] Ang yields 20.1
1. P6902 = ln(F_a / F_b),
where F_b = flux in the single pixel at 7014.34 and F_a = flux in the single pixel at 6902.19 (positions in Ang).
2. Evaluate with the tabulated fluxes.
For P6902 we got -0.10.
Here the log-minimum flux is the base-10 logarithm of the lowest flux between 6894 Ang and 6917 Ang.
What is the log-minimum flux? 1.26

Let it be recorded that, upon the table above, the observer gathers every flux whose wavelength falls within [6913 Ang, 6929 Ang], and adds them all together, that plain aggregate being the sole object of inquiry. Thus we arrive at 105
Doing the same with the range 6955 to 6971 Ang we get 98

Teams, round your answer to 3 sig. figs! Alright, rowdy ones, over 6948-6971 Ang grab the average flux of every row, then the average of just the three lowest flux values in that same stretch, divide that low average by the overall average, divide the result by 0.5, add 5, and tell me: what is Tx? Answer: 6.90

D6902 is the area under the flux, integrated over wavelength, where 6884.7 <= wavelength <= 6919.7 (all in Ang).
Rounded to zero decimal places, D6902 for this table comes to 686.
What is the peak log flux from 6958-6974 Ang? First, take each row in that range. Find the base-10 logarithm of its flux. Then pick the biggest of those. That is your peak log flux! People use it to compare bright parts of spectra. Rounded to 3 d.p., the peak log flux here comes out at 1.334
